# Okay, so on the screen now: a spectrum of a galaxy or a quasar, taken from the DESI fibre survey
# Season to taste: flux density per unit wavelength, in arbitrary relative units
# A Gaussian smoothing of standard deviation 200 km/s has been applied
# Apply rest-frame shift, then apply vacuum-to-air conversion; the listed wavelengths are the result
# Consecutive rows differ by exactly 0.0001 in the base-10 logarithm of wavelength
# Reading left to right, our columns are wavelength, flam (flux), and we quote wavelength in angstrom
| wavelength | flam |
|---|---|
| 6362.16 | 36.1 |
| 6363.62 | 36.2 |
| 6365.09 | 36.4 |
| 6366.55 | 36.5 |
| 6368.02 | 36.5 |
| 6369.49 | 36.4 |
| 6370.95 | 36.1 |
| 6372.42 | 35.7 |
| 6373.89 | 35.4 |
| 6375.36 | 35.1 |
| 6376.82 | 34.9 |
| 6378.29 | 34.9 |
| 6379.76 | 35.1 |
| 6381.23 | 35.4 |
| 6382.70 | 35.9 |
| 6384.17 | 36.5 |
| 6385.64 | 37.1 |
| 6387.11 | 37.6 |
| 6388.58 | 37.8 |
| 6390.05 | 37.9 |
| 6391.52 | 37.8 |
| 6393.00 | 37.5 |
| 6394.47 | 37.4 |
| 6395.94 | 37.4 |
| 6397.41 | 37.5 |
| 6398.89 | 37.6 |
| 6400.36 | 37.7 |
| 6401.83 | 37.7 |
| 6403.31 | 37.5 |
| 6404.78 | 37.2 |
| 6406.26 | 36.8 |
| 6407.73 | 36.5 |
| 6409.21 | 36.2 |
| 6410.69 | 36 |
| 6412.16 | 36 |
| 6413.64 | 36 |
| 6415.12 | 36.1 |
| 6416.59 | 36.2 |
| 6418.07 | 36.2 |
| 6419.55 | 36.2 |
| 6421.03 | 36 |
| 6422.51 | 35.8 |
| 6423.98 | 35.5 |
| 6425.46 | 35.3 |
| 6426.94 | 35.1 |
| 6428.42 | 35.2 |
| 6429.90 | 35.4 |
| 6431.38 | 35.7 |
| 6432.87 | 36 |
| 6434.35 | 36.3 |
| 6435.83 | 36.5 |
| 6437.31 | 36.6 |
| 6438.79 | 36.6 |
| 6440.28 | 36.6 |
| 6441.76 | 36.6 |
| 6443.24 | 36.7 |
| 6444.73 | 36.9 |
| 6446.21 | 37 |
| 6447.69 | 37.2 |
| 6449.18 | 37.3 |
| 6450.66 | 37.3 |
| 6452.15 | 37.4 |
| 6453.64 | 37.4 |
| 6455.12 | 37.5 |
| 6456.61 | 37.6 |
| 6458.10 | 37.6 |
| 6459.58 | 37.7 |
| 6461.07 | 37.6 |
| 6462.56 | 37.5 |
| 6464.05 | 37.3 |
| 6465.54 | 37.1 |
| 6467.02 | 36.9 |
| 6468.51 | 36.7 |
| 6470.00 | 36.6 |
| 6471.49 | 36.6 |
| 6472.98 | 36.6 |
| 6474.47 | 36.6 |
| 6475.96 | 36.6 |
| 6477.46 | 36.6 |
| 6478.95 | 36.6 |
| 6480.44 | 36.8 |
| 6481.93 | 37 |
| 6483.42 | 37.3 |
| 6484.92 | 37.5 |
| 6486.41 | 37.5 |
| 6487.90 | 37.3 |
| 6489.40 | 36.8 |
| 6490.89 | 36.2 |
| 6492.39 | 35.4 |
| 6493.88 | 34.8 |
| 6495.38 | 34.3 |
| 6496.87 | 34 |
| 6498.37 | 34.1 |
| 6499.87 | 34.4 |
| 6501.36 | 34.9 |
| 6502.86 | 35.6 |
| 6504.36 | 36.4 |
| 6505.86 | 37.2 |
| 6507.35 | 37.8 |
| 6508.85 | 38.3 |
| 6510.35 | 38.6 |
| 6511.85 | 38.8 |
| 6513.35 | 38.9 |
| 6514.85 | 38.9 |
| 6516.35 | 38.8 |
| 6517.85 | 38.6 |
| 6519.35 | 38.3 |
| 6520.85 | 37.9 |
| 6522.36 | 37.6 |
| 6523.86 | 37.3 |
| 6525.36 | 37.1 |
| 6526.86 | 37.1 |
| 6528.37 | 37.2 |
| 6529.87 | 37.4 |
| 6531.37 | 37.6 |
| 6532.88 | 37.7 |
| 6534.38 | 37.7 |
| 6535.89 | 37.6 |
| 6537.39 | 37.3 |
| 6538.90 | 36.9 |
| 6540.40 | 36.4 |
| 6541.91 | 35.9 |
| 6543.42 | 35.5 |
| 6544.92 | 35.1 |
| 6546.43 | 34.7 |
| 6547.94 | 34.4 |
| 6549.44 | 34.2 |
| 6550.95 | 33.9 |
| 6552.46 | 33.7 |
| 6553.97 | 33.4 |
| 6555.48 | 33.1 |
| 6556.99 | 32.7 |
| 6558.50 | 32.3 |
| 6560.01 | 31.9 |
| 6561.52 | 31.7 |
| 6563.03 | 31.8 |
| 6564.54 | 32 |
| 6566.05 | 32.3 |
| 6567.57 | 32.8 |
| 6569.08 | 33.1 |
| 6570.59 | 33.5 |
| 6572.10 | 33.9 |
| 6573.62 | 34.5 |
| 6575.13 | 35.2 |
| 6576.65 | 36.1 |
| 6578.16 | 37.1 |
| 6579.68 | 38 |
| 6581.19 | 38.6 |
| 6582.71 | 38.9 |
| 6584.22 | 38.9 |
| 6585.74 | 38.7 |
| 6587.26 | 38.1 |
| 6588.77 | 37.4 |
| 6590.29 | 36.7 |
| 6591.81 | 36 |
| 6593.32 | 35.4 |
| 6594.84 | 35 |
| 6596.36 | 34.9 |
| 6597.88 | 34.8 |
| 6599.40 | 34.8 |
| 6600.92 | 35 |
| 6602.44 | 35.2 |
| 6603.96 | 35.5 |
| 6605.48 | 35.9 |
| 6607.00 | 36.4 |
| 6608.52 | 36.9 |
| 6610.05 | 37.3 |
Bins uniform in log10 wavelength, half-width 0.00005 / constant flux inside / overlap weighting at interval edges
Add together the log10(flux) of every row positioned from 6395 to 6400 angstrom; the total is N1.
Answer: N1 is 4.72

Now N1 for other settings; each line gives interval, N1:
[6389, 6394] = 4.73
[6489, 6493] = 4.67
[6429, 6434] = 4.66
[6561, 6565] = 4.51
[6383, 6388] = 4.71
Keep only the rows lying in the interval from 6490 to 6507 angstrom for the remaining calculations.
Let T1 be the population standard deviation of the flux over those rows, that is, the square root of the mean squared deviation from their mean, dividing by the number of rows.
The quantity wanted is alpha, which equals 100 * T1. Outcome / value 100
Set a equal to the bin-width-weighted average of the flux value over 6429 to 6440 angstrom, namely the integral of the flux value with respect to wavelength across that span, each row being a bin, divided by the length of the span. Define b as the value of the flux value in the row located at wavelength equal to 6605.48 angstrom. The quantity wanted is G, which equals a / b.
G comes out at 1.007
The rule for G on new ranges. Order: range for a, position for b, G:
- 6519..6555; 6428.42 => 1.031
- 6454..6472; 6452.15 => 0.996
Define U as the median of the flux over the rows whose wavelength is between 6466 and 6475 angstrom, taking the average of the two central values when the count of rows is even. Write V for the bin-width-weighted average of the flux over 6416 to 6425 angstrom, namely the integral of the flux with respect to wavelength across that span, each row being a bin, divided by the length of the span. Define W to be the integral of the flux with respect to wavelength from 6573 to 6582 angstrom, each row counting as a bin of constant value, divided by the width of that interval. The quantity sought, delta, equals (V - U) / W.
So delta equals -0.02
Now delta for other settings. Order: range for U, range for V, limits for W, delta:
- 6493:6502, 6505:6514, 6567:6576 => 0.12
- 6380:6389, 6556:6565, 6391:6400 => -0.13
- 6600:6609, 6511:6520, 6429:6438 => 0.08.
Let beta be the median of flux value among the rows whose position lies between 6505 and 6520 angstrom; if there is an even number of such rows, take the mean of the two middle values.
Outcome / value 38.6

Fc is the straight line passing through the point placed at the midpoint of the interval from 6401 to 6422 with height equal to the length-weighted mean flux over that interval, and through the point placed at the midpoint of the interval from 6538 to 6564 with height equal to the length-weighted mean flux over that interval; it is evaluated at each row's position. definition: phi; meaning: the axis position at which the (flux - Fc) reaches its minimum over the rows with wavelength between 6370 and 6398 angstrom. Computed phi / 6376.82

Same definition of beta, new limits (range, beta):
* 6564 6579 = 33.7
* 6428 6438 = 36.0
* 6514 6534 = 37.6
